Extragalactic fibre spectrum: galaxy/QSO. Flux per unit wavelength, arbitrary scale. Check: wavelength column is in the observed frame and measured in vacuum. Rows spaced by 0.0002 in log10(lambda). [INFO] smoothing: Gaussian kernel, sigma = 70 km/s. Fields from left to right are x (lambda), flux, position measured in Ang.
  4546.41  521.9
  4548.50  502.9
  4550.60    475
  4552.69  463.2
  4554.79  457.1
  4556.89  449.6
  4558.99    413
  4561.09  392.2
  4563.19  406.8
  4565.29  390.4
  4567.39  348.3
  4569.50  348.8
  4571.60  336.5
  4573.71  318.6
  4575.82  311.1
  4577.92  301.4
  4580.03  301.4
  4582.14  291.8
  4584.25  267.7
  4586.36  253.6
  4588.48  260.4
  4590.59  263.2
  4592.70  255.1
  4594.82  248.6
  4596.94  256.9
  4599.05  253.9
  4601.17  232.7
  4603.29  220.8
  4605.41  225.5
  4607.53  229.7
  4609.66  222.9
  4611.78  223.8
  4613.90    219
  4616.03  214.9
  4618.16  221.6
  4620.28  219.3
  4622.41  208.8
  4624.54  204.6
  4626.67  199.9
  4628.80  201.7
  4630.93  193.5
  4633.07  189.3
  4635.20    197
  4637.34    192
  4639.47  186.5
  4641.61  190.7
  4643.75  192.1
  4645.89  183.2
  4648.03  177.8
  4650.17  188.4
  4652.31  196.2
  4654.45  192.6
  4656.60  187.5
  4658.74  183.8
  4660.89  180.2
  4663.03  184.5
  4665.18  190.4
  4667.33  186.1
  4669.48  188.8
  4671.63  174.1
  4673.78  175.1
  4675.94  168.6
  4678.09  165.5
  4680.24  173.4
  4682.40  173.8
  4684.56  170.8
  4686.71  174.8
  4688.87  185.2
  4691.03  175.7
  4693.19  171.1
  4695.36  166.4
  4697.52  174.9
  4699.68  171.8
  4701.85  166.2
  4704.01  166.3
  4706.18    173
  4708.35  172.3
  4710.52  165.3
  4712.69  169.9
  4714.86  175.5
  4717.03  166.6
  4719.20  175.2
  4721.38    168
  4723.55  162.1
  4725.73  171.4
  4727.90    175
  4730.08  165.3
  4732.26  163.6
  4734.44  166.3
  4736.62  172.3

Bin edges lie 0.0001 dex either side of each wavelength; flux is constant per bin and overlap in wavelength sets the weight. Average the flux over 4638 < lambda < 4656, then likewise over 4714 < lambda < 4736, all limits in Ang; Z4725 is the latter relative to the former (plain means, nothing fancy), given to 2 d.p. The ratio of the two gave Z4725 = 0.90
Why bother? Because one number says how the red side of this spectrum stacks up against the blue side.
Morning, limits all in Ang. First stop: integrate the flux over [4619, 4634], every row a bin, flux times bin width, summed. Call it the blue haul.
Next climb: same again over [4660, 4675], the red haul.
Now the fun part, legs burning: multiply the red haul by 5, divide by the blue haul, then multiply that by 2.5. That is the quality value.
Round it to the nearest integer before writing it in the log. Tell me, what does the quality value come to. 11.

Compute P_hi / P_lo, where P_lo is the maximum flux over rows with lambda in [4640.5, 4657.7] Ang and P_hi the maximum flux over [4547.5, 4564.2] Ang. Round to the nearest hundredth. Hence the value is 2.56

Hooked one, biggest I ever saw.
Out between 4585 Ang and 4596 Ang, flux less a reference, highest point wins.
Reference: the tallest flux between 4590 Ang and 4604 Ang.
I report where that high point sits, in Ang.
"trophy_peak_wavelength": 4590.59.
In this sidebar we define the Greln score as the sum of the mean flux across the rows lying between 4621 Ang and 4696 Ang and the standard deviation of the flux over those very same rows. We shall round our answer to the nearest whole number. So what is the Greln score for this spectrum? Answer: 196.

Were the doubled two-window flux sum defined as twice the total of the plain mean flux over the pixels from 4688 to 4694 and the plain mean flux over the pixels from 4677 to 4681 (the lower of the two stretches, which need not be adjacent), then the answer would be 694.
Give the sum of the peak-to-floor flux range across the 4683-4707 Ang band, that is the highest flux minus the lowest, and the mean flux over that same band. 191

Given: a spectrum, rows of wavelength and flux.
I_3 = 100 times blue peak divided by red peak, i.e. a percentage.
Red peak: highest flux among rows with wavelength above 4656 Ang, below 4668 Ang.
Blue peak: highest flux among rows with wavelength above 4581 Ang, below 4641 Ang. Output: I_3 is 153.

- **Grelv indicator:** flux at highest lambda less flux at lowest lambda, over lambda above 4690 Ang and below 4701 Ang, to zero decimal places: -4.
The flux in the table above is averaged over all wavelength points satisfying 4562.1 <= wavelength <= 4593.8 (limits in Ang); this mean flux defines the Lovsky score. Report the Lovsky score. 310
